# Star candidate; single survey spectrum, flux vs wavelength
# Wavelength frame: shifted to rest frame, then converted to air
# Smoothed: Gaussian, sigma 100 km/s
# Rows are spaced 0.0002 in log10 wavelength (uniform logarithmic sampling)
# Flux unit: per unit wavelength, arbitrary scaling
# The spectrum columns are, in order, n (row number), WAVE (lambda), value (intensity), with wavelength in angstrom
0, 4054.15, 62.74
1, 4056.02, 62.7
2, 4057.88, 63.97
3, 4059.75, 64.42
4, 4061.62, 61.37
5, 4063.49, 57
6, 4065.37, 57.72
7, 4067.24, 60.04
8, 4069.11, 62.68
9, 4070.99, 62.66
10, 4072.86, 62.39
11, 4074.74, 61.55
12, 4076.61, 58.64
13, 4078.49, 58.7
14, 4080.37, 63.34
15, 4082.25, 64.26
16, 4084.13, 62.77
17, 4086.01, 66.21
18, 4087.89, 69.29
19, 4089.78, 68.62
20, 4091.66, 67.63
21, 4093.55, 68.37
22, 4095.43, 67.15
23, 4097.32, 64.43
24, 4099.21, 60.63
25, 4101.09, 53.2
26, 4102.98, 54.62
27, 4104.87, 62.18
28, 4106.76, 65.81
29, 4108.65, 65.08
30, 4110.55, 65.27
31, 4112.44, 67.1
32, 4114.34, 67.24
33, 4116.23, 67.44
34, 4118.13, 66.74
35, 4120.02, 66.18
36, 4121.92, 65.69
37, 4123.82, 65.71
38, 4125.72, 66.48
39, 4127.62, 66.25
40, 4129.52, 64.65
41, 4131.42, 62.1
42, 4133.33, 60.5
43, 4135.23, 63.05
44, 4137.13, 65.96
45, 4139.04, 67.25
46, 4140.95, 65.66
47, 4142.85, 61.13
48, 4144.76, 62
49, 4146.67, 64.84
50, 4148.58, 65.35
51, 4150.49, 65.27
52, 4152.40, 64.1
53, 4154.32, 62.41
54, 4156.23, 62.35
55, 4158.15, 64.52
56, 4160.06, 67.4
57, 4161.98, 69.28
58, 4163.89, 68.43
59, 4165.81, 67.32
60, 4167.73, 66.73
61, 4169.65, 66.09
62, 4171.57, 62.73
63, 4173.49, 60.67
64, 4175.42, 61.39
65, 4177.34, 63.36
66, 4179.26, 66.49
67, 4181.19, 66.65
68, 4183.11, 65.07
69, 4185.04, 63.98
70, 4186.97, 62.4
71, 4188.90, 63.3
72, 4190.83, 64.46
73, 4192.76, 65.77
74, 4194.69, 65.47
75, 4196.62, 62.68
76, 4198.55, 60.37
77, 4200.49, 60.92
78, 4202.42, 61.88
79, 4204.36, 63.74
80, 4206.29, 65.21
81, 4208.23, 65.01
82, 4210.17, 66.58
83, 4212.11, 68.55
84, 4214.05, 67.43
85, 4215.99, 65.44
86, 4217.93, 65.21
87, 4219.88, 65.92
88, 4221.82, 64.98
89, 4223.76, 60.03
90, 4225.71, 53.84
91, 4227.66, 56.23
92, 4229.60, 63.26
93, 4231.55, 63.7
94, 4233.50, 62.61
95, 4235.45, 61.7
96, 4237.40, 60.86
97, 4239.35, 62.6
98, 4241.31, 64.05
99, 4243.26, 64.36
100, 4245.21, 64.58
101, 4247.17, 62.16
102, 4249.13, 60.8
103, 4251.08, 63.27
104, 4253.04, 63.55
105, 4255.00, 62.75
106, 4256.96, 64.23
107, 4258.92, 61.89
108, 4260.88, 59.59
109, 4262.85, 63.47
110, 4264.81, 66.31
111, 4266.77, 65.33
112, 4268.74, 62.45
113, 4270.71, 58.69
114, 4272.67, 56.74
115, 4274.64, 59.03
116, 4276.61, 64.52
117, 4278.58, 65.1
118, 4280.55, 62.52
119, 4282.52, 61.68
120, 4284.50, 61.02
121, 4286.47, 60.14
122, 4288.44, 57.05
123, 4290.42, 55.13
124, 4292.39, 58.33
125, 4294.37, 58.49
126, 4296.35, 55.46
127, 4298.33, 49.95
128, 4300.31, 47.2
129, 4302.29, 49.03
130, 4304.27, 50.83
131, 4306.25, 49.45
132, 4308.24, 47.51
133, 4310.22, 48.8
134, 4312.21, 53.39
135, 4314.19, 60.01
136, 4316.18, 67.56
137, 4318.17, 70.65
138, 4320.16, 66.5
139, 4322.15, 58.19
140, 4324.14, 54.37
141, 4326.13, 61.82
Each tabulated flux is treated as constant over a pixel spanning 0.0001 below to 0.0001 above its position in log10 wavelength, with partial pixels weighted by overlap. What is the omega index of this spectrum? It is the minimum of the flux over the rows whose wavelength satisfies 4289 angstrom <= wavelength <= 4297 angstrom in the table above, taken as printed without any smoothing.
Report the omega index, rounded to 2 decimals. 55.13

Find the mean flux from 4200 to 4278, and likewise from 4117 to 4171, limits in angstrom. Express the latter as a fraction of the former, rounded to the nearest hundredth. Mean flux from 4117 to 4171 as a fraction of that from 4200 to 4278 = 1.04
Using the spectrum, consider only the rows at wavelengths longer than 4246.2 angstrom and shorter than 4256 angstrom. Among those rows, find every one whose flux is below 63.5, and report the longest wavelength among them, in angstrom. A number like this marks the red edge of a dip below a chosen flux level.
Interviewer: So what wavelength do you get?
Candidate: 4255.00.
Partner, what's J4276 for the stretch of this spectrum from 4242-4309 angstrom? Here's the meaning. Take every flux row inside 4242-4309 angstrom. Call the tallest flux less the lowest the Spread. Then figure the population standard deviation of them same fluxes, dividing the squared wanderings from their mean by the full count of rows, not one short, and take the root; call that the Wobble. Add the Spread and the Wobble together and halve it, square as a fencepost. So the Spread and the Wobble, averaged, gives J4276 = 12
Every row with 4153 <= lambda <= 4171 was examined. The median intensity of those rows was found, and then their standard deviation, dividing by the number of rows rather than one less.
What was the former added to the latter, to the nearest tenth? 69.1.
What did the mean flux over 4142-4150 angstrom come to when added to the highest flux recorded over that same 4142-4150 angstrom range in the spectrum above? 129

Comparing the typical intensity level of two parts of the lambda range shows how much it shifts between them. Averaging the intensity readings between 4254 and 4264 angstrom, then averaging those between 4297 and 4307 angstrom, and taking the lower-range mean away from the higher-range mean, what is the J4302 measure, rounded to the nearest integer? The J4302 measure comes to -13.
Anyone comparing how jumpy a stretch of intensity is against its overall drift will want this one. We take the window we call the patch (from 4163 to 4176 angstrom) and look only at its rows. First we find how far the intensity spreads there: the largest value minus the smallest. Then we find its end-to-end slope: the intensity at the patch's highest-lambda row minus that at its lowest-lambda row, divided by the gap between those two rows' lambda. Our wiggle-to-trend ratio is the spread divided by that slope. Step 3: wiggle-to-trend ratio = -13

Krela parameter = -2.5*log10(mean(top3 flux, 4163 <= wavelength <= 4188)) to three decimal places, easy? -4.573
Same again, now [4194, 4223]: -4.574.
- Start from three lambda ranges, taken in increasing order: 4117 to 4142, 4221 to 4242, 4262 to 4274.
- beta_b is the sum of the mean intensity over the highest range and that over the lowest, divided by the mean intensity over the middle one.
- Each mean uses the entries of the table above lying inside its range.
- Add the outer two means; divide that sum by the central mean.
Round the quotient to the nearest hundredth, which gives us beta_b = 2.08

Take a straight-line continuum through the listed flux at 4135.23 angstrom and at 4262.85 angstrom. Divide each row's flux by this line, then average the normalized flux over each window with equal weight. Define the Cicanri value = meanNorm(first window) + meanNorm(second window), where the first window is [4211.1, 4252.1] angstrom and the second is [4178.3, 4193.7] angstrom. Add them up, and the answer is 2.02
